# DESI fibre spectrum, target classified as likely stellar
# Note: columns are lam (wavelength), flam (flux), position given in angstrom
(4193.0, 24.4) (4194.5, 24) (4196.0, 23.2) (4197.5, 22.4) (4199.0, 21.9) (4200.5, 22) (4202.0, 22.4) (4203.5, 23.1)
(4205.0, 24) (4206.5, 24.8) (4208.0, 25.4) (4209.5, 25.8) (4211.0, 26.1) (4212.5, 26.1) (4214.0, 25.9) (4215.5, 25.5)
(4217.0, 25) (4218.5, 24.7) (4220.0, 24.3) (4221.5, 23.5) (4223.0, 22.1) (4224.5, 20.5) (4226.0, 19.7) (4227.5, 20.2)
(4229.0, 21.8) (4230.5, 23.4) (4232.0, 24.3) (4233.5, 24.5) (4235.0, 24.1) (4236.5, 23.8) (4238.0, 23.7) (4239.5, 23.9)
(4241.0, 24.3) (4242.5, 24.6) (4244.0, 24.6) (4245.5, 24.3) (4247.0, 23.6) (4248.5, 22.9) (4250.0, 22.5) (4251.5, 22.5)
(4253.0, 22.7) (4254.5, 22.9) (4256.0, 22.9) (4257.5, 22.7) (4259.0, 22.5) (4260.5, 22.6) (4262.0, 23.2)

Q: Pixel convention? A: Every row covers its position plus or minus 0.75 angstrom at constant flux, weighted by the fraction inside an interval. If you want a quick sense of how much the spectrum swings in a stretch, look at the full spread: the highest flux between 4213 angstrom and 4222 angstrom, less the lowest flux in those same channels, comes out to 2.4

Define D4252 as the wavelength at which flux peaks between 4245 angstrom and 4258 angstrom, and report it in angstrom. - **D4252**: 4245.5 angstrom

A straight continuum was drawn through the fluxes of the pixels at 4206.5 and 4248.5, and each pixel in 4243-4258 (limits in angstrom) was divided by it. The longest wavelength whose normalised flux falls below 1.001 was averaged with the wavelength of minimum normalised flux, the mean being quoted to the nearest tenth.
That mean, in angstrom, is 4251.5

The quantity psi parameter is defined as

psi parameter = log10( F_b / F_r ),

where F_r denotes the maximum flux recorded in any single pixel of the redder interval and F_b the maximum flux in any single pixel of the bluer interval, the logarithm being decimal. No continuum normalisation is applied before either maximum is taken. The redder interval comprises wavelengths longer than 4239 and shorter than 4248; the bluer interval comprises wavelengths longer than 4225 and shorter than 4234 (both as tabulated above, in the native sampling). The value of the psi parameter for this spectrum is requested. -0.0018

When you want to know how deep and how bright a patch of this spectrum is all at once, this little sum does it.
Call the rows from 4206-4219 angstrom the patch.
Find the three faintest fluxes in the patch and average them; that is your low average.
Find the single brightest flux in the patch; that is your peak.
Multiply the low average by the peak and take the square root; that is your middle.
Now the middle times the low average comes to 632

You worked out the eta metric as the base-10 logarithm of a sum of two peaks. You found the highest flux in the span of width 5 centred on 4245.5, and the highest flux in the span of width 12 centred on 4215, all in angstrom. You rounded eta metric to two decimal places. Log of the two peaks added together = 1.71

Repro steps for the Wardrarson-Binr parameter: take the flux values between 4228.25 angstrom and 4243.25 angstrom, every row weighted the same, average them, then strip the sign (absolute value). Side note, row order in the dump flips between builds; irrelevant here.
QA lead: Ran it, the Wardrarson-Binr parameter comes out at 23.8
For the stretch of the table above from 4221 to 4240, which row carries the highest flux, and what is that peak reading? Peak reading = 24.5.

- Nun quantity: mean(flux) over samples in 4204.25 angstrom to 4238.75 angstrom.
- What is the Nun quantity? 23.88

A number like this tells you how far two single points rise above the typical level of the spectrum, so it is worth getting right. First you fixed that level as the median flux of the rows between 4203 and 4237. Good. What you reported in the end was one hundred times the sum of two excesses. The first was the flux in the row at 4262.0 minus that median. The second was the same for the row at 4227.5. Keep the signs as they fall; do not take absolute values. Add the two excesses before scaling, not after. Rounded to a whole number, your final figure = -520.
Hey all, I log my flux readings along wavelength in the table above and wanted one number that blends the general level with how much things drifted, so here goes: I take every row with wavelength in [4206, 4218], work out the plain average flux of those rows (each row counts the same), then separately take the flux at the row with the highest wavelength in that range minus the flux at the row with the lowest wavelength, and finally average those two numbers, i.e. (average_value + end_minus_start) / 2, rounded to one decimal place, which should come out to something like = 12.9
